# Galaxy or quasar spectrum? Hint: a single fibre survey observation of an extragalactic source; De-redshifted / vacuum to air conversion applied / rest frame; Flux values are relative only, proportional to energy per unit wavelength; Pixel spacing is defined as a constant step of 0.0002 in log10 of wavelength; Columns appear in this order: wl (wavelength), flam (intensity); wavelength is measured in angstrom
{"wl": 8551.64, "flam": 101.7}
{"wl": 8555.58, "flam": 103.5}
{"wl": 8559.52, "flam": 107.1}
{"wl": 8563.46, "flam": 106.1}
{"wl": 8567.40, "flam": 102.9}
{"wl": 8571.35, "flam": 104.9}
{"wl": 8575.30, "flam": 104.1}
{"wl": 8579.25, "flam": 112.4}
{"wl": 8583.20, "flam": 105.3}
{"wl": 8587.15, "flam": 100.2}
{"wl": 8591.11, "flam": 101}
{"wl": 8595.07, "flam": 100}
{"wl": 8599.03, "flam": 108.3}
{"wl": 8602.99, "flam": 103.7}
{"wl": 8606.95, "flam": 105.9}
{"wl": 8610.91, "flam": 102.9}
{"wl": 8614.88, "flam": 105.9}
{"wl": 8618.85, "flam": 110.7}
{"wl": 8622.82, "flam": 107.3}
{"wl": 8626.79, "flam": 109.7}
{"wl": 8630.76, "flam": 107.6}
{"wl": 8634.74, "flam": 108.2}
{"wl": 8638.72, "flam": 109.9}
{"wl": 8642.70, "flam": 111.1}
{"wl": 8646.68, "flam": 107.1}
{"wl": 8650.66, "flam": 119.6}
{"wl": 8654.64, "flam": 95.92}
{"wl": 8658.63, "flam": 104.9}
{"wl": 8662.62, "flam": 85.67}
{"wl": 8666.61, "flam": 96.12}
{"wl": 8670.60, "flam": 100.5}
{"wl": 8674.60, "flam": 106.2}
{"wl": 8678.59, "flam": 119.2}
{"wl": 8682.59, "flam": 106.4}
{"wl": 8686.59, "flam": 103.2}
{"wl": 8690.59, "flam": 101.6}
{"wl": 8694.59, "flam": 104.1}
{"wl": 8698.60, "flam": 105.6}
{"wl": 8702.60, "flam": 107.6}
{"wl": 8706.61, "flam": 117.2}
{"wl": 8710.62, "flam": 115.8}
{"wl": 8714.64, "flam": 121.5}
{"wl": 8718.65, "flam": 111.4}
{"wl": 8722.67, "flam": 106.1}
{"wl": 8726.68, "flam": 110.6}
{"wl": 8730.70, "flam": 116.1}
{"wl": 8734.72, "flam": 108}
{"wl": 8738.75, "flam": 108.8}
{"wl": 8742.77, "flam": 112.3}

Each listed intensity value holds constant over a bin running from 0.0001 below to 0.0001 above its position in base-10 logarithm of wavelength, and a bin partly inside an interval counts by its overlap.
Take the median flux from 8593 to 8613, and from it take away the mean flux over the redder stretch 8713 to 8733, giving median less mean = -9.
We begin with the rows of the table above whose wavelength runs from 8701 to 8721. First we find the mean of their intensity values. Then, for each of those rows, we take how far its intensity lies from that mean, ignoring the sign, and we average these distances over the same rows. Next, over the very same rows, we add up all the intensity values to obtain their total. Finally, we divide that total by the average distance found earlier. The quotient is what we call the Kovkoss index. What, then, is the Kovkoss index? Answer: 138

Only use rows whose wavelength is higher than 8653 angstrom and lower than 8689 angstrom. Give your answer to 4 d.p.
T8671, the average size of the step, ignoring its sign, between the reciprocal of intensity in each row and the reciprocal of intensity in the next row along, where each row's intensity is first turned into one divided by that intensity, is 0.0010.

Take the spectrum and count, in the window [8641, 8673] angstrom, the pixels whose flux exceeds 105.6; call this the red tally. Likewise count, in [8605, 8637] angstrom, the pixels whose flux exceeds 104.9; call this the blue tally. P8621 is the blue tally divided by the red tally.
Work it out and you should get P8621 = 2.3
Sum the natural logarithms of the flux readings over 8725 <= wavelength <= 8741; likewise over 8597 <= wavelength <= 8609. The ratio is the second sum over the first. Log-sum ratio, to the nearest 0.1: 0.7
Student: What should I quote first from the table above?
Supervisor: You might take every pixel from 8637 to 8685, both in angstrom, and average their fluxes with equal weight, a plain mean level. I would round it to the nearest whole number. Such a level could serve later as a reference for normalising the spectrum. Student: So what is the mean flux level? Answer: 105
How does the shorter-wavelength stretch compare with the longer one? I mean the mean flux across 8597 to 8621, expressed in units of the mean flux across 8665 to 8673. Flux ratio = 1.08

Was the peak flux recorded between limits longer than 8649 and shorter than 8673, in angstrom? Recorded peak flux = 119.6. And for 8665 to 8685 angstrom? 119.2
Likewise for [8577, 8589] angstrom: 112.4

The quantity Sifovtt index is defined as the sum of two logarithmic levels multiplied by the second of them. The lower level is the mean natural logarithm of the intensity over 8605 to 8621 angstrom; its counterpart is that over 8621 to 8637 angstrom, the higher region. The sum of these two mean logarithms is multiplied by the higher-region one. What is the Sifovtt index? 43.8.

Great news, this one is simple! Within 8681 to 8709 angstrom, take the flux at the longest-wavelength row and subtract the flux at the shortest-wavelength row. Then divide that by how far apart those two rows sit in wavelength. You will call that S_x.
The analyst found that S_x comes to 0.4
